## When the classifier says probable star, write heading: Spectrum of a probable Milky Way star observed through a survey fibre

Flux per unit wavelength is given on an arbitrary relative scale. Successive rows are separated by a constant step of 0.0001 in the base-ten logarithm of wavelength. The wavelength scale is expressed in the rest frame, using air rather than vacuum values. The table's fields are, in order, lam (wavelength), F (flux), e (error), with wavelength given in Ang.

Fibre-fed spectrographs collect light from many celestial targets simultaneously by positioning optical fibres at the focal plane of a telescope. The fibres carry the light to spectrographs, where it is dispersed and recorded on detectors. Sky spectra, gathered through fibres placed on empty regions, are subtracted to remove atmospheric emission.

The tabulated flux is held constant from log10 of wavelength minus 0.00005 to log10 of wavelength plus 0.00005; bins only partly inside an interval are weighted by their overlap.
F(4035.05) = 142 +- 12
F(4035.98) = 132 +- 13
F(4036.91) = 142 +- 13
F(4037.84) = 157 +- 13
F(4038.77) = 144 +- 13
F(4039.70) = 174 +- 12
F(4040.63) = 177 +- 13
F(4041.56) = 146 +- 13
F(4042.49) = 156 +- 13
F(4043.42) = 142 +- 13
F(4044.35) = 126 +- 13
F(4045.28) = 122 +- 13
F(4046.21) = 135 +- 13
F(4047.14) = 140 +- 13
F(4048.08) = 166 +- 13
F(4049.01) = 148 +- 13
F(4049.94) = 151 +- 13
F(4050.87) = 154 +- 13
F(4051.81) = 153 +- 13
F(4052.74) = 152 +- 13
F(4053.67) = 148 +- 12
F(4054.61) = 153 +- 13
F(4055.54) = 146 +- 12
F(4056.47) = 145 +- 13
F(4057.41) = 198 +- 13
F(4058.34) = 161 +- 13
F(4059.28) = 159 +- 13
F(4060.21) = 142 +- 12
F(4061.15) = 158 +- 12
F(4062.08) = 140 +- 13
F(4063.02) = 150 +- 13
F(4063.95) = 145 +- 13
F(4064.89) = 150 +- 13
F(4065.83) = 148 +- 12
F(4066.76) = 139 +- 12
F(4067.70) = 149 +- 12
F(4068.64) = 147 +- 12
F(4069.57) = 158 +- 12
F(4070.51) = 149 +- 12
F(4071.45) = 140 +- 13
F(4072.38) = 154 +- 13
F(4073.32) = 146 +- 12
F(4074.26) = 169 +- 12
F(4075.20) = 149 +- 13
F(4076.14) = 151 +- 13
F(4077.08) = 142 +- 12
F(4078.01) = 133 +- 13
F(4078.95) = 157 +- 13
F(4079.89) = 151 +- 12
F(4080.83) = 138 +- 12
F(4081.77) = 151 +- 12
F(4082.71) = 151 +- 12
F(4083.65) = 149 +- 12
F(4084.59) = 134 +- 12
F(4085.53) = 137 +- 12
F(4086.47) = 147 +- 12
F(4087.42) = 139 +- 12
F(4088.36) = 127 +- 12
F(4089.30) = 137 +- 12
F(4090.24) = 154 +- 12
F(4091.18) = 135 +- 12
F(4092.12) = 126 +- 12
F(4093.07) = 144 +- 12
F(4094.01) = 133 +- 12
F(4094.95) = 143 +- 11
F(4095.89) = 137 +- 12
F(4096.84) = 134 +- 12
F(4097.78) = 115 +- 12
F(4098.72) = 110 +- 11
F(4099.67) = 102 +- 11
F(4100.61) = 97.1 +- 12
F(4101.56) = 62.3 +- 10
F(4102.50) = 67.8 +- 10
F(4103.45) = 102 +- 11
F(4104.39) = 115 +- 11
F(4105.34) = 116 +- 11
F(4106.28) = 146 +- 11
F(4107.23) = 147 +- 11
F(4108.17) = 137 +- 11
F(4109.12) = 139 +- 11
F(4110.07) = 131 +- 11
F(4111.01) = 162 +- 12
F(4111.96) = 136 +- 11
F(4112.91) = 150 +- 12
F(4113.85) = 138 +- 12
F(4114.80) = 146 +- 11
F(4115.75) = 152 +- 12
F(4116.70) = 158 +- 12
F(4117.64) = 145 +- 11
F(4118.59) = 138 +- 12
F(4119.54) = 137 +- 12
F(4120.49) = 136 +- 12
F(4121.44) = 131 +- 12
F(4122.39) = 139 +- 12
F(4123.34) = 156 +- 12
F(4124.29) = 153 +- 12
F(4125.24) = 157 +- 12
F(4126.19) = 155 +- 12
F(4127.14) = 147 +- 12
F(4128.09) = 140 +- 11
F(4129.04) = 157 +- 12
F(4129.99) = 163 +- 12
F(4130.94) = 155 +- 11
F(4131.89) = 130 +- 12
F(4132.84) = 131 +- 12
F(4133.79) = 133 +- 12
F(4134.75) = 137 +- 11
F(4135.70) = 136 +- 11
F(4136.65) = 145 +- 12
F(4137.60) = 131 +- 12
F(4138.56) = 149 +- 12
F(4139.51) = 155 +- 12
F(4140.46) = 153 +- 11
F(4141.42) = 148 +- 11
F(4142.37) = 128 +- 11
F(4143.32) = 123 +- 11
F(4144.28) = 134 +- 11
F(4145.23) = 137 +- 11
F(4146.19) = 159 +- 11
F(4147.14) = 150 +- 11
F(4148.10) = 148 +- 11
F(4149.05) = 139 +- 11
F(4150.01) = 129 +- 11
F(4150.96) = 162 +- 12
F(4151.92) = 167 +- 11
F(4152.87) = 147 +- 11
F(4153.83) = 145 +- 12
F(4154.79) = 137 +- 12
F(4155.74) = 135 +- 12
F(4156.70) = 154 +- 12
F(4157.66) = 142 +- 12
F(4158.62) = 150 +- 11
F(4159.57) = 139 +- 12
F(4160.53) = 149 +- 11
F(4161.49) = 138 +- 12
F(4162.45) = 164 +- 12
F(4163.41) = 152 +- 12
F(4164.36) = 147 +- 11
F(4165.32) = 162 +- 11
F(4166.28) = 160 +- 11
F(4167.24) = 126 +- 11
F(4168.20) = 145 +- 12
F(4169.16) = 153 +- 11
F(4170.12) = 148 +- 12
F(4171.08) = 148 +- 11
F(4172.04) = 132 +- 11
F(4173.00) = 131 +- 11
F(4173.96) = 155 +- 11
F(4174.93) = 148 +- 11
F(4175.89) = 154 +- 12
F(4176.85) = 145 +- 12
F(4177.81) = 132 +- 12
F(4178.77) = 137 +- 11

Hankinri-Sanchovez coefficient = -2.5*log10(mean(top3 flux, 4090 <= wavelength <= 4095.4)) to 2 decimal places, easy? -5.42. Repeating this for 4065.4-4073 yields -5.47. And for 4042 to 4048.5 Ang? -5.47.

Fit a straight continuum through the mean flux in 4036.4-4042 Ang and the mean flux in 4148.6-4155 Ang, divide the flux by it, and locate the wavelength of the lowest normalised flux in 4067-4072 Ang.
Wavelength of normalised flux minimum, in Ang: 4071.45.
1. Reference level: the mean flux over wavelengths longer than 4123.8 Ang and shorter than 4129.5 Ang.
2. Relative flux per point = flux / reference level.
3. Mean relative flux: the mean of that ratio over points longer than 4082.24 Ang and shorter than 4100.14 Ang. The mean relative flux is 0.89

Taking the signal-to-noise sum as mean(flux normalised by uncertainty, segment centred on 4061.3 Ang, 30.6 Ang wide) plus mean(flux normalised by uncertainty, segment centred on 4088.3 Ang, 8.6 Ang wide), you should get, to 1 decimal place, 23.4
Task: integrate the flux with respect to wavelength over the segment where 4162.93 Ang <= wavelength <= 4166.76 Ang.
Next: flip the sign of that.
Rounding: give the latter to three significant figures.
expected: -596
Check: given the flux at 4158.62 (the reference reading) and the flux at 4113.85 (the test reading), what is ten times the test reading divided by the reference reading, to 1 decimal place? 9.2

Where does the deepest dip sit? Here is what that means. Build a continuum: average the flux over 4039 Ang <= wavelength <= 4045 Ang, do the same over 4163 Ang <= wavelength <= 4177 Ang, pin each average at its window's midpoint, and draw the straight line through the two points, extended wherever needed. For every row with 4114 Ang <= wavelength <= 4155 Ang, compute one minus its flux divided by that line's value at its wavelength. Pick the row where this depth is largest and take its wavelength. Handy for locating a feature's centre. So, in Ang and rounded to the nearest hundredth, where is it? 4143.32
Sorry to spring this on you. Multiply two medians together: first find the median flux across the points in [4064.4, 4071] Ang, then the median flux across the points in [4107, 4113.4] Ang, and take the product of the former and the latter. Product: 20711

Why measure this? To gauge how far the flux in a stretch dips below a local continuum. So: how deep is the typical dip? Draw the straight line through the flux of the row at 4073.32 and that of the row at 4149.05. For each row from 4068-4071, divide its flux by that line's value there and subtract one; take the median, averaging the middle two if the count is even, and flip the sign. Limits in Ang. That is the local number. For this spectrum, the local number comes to -0.019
